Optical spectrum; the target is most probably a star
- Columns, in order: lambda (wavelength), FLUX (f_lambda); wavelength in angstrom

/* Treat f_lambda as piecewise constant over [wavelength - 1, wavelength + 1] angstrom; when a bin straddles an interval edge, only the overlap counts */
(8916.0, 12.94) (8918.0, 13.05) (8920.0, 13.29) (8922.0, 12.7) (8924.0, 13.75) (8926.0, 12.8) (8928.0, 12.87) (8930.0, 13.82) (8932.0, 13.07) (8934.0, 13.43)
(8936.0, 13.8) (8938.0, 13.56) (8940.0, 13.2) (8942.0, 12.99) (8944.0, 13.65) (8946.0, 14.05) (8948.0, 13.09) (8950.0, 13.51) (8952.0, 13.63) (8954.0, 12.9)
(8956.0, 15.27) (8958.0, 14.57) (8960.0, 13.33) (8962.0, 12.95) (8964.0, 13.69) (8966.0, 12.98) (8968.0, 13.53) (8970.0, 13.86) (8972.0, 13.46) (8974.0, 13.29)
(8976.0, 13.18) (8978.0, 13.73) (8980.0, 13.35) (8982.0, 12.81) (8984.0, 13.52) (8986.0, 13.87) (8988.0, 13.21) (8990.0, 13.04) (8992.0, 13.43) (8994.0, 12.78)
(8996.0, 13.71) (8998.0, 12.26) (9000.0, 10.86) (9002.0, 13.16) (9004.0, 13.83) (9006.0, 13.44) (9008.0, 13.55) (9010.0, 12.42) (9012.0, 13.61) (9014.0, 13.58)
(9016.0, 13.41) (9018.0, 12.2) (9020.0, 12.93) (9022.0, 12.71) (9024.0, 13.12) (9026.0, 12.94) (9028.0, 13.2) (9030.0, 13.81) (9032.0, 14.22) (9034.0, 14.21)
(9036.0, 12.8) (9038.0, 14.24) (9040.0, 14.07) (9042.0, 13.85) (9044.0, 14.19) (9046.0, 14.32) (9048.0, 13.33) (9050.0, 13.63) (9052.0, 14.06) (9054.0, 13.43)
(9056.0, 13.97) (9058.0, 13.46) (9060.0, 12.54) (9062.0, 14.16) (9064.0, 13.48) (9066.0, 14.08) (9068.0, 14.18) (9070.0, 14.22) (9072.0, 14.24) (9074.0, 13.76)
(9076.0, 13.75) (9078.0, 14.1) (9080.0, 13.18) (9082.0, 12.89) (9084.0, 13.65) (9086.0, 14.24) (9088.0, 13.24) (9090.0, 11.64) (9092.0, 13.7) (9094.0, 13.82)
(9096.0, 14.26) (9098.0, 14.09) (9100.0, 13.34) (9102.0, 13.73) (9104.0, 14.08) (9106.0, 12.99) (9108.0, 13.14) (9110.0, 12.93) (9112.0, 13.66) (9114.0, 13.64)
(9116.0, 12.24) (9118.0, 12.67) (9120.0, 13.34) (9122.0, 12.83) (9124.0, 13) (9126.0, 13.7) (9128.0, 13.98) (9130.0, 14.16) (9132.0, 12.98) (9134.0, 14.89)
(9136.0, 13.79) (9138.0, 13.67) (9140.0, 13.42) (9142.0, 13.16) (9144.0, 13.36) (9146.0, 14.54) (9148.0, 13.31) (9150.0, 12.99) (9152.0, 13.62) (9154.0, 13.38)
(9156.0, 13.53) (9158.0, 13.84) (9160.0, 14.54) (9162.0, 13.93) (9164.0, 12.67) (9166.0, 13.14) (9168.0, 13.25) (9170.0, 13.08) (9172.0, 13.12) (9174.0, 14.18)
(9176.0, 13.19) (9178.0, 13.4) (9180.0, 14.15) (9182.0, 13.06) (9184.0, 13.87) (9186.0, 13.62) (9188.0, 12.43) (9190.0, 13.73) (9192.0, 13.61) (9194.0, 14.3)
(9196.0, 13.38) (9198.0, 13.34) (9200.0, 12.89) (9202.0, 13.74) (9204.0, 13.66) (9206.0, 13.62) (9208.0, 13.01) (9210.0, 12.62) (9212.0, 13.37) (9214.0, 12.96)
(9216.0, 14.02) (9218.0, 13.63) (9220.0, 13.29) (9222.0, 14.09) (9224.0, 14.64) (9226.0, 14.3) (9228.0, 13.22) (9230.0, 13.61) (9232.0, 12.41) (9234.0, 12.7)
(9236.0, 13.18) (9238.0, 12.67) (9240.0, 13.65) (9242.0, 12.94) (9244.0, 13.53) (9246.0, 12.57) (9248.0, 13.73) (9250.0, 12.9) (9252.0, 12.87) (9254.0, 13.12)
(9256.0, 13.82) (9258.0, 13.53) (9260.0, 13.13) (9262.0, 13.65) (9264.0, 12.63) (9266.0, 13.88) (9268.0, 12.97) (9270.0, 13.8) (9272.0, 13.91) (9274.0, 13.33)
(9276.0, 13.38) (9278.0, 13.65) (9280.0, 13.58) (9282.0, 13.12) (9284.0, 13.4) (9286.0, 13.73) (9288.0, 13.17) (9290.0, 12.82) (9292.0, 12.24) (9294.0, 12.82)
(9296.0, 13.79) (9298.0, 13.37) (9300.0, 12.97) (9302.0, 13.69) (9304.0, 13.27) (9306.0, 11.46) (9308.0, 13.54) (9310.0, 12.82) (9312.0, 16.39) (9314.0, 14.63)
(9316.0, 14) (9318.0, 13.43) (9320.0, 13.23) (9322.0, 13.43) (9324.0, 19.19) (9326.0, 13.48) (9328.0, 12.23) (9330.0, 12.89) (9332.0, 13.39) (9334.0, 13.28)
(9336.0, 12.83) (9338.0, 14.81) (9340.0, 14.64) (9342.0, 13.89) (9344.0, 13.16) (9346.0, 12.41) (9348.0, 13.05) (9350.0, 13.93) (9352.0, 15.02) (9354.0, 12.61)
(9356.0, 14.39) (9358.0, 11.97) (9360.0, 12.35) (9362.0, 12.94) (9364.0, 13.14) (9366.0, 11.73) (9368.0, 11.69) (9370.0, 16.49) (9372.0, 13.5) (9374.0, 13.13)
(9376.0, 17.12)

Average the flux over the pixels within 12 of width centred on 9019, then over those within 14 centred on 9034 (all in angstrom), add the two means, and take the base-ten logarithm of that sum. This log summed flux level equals 1.43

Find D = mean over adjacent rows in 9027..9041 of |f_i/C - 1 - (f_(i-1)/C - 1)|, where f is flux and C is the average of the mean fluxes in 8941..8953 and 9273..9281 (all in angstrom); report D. 0.050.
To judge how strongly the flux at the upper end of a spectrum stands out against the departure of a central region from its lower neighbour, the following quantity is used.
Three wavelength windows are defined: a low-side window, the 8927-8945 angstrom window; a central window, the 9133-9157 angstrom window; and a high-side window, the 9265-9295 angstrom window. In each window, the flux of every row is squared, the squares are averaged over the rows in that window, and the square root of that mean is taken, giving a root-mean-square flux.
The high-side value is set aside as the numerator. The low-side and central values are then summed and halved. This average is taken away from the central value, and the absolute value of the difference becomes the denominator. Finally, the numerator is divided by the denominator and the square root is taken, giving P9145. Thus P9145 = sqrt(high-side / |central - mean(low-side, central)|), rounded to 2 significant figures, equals 10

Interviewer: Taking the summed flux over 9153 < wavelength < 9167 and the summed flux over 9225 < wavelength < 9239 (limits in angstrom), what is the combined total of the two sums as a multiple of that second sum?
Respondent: 2.03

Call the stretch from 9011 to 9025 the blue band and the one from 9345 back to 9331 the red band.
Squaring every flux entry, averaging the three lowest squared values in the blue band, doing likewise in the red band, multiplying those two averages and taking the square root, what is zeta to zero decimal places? 165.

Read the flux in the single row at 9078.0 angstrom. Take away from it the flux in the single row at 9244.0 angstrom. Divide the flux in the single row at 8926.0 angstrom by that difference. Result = 22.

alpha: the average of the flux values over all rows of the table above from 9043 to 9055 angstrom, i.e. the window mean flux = 13.8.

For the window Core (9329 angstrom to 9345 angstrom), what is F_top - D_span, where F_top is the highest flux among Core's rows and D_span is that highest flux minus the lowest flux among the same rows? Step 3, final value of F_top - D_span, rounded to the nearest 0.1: 12.8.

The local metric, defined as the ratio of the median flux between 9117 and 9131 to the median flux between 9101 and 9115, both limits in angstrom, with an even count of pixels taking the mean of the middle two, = 0.98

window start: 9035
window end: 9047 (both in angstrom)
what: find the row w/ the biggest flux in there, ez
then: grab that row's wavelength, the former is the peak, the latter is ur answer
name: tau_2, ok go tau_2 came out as 9046.0 angstrom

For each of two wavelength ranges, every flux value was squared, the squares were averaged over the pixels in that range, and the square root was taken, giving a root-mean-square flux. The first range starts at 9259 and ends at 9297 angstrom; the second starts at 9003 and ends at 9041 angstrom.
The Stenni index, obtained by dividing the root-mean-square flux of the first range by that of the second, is 0.99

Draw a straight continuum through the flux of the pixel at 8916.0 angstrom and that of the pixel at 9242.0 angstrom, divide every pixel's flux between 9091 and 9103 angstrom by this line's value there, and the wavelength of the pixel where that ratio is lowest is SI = 9100.0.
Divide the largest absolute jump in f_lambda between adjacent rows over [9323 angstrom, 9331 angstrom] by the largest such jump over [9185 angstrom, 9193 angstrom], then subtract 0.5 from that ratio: 3.9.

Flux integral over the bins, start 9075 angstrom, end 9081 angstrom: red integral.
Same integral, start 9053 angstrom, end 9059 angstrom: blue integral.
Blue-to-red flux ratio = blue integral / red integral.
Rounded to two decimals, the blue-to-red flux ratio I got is 1.00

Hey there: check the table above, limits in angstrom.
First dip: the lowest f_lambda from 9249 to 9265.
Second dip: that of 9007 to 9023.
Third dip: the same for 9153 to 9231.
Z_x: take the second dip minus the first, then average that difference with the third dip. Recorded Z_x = 6.0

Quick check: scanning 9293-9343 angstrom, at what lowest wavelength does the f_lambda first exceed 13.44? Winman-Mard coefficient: 9296.0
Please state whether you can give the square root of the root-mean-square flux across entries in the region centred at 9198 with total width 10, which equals 3.68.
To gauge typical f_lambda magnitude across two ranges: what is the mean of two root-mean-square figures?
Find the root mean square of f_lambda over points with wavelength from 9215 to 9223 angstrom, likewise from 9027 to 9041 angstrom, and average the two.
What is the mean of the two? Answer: 13.8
